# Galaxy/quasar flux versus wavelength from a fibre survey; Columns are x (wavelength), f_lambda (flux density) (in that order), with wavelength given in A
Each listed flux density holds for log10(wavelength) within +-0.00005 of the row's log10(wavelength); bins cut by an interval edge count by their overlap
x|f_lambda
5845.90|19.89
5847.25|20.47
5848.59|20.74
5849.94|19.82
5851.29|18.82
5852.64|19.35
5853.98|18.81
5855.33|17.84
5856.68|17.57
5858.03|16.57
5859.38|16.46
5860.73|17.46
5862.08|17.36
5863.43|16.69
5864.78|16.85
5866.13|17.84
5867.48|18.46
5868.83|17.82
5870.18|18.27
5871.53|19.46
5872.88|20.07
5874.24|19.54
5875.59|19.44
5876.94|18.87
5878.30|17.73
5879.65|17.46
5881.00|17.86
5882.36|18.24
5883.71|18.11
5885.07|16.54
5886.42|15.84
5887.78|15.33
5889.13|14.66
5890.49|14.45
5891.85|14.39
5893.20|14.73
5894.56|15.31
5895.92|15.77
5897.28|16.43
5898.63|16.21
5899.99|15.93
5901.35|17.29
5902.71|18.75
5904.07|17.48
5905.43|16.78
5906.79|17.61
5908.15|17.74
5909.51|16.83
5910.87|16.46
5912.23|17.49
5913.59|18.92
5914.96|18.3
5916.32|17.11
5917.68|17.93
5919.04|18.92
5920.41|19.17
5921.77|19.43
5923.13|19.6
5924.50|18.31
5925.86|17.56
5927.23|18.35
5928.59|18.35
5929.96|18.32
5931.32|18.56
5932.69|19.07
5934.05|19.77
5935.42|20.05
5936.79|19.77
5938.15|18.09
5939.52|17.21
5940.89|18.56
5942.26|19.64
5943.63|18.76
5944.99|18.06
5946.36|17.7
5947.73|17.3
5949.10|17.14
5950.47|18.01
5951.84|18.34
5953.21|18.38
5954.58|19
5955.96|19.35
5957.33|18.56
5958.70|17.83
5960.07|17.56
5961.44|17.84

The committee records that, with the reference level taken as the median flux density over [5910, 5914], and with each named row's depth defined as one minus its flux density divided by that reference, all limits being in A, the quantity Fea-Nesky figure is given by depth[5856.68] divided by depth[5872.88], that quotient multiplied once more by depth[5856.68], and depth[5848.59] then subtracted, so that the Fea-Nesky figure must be 0.19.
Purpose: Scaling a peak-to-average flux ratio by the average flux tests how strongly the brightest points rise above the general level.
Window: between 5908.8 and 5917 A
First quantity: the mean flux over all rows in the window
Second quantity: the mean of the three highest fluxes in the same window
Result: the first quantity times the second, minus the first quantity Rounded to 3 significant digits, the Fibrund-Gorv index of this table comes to 302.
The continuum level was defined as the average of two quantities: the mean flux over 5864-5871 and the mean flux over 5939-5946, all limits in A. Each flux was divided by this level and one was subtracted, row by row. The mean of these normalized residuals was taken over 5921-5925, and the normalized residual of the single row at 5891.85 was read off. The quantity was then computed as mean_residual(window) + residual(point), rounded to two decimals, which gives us -0.15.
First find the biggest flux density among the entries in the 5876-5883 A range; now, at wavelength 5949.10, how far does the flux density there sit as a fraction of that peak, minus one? -0.092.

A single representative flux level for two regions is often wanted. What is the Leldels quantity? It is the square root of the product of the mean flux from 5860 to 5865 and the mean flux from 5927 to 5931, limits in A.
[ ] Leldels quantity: 17.7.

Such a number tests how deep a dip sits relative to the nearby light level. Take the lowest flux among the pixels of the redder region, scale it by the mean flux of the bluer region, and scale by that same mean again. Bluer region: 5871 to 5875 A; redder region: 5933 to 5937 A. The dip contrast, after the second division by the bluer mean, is 0.0510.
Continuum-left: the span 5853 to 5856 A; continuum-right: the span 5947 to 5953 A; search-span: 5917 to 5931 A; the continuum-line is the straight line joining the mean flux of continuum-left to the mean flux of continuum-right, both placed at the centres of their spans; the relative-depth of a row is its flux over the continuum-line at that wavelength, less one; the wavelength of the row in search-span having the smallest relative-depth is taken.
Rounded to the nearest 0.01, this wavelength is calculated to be 5925.86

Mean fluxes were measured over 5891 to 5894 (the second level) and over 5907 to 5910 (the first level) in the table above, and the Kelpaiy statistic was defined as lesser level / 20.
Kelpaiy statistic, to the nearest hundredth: 0.73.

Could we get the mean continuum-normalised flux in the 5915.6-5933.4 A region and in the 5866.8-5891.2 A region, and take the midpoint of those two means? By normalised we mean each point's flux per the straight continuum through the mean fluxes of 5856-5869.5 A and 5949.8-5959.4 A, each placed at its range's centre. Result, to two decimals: 1.02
